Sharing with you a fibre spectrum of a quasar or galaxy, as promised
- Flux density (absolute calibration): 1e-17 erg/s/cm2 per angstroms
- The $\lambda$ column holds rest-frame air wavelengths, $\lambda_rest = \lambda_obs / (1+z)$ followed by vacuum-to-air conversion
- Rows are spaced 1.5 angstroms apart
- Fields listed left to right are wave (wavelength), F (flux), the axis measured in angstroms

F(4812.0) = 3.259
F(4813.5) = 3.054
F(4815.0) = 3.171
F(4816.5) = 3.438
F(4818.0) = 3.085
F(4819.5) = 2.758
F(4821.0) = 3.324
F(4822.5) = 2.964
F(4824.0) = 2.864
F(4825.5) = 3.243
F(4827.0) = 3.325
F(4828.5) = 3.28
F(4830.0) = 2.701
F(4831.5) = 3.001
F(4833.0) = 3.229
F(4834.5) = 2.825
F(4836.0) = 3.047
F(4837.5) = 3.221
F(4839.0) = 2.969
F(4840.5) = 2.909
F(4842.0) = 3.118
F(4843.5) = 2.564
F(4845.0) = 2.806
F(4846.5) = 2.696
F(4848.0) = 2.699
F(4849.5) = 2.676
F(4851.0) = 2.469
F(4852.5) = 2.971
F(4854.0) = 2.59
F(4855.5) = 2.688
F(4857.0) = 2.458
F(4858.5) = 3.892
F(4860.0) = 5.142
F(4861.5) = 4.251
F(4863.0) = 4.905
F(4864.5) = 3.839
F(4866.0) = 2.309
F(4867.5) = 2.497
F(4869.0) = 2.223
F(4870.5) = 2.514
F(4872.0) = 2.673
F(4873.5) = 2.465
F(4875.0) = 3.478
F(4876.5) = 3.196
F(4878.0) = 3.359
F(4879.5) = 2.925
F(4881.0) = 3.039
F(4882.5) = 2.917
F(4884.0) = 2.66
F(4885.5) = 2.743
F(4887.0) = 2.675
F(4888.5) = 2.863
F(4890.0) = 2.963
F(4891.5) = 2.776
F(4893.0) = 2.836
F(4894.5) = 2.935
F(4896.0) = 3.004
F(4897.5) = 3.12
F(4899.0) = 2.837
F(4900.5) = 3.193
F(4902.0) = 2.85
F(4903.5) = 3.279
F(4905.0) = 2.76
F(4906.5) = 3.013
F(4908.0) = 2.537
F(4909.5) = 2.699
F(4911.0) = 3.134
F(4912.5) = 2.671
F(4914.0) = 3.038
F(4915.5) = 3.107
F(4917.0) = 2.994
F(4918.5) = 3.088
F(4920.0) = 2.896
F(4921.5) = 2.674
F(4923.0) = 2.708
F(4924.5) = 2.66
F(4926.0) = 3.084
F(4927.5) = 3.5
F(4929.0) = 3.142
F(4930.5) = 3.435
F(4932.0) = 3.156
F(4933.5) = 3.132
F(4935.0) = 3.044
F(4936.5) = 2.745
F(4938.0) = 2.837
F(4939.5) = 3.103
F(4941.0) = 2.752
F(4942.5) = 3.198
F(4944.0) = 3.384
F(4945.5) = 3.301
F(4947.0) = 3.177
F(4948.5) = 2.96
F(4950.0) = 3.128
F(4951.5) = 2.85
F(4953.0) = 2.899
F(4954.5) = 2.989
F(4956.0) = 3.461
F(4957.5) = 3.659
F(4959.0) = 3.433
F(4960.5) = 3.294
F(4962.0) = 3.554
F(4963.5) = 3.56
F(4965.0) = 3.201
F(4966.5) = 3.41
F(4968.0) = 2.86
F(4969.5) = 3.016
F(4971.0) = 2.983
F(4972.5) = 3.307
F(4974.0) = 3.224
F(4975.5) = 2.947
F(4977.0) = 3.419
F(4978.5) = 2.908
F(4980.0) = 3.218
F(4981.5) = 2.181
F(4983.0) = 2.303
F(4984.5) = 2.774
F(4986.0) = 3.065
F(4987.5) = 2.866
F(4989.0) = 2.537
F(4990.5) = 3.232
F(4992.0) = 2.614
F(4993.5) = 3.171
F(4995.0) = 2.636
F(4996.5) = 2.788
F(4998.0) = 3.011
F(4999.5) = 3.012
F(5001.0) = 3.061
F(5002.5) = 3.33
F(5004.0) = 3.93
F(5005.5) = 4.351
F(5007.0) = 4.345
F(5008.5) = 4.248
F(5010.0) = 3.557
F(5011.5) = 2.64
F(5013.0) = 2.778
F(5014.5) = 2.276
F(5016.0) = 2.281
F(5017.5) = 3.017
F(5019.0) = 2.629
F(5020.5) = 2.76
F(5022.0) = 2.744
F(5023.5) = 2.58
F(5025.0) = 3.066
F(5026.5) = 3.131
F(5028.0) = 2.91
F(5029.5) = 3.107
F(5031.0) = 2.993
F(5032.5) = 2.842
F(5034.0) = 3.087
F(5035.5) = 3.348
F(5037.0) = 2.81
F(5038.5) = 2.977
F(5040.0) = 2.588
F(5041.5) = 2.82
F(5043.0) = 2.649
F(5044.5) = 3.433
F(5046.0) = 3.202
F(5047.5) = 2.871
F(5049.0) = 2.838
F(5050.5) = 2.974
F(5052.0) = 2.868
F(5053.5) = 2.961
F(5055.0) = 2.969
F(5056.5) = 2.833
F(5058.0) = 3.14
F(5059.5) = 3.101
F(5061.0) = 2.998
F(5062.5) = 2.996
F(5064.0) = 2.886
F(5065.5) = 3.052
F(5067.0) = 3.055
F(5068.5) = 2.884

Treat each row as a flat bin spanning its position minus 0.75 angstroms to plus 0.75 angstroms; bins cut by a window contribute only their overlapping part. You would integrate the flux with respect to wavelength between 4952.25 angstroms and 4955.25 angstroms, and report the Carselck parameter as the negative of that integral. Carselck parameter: -9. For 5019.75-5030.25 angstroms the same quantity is -30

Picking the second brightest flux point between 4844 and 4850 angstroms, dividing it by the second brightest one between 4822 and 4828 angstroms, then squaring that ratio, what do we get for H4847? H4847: 0.69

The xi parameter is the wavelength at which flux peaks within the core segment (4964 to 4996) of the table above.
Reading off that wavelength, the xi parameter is 4977.0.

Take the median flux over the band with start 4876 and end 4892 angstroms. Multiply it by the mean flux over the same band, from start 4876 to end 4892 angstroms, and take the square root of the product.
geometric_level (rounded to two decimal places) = 2.92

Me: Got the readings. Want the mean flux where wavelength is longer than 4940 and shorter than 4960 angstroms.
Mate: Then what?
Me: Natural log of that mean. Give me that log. 1.15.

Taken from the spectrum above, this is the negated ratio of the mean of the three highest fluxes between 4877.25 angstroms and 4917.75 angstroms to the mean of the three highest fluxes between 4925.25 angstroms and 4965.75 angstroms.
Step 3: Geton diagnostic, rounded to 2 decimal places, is -0.91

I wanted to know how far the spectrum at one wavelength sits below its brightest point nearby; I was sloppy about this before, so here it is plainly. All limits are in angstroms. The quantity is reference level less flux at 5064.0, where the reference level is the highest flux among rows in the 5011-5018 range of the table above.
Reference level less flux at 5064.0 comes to 0.1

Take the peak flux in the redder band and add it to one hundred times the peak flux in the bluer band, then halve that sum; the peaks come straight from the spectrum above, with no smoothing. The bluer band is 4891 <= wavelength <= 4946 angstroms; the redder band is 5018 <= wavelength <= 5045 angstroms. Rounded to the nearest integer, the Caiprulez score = 177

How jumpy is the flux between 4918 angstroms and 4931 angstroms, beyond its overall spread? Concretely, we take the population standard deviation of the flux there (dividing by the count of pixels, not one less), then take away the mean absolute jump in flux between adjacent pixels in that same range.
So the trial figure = 0.048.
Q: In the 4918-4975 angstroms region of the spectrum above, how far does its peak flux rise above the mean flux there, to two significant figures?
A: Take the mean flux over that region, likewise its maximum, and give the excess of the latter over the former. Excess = 0.53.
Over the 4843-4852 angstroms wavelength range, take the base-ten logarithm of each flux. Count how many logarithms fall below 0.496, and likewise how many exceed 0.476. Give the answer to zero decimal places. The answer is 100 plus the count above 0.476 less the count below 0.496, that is 94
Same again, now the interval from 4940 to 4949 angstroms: 102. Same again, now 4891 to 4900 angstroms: 96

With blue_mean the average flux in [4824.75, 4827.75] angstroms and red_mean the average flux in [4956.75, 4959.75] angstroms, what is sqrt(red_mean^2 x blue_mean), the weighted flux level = 6.4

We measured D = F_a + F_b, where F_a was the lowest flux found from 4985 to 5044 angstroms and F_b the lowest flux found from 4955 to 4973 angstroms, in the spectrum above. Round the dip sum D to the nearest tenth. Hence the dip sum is 5.1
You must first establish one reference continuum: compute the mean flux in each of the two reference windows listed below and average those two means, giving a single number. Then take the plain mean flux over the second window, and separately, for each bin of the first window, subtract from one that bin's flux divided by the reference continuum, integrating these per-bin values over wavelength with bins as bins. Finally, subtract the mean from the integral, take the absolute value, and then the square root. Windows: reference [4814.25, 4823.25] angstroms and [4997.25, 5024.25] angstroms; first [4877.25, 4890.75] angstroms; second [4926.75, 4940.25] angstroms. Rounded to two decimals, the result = 1.46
